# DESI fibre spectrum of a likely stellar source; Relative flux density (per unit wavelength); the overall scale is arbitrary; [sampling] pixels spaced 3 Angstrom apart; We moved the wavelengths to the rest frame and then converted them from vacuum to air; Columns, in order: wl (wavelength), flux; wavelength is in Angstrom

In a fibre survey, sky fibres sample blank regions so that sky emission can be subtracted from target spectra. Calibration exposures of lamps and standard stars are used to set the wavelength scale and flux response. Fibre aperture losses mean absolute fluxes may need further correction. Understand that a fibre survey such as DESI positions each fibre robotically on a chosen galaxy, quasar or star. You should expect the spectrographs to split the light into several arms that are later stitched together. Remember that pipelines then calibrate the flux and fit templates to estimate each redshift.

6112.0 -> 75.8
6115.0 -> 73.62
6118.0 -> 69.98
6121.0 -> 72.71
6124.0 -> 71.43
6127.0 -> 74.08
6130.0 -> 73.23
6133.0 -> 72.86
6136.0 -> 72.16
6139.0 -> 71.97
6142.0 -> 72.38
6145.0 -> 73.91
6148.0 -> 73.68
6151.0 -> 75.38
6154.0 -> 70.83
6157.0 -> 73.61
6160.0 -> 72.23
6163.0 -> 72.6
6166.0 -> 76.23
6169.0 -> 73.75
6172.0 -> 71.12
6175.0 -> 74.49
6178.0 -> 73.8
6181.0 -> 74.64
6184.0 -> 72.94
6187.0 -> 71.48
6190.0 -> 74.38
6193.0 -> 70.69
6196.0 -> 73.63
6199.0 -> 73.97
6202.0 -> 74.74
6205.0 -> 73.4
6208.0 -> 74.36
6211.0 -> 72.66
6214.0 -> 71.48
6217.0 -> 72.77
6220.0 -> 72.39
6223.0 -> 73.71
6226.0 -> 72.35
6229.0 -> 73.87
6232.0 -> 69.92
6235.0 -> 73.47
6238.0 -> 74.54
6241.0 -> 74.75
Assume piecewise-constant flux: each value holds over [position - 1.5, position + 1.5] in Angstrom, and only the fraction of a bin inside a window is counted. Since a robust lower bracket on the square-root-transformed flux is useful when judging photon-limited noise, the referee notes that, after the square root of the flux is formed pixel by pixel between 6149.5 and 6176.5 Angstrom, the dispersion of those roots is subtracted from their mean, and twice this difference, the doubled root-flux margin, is 16.9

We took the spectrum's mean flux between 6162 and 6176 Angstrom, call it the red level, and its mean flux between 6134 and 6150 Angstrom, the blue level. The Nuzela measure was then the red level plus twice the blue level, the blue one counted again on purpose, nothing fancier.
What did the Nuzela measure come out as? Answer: 219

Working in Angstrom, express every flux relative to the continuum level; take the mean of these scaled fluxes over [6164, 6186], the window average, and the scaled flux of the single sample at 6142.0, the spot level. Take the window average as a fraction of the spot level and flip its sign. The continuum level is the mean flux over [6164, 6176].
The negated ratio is -1.02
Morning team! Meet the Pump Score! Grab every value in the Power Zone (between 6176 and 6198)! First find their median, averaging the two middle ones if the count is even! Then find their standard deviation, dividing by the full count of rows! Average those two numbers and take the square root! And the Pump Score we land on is 6.124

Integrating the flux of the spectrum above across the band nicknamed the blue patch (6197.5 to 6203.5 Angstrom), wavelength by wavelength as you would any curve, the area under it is 446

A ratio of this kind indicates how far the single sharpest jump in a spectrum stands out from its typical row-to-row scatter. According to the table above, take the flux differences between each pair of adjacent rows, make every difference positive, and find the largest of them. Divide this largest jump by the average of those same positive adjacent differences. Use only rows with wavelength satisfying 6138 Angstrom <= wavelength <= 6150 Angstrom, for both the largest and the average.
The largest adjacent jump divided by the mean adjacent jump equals 2.1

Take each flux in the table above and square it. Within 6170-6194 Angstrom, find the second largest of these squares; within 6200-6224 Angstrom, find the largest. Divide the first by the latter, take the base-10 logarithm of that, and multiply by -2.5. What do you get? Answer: 0.007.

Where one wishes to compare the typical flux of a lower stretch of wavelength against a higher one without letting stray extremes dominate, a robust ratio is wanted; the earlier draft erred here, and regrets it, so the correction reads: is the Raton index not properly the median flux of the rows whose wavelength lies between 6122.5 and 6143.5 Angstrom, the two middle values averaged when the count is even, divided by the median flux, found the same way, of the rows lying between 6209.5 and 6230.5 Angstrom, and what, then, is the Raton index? 0.996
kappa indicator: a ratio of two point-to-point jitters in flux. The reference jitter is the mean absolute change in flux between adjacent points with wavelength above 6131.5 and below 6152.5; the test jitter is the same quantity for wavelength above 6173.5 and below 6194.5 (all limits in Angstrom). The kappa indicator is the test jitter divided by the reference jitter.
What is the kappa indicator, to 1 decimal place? 2.4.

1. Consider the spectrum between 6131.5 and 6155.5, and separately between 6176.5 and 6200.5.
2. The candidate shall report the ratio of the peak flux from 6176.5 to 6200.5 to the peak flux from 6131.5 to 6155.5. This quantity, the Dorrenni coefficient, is 0.99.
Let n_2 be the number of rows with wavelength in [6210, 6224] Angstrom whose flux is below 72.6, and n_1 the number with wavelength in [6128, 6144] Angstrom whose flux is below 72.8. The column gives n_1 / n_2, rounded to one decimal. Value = 1.5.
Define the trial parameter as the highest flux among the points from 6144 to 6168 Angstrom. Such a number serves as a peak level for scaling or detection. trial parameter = 76.23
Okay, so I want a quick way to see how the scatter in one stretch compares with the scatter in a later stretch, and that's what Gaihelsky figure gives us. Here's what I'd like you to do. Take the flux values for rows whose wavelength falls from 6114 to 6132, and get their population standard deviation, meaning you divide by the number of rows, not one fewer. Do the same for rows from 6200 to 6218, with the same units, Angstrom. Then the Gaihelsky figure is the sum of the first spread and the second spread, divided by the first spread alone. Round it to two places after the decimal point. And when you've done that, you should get 1.78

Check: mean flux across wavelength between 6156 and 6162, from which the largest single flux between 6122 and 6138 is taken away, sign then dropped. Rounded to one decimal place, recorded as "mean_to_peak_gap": 1.2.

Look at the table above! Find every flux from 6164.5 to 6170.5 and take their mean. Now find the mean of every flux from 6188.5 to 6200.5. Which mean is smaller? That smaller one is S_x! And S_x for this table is 73.2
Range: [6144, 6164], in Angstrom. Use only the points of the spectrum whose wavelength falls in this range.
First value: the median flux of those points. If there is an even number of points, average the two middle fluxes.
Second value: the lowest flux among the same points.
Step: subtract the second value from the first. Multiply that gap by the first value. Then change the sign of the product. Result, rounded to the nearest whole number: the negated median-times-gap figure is -205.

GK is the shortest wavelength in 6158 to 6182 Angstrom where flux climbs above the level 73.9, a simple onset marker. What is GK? 6166.0 Angstrom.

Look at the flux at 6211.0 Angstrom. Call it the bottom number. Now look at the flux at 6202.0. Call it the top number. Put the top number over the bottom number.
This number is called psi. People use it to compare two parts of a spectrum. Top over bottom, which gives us 1.029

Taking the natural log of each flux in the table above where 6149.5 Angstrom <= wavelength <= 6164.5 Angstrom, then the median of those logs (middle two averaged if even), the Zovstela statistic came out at 4.28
